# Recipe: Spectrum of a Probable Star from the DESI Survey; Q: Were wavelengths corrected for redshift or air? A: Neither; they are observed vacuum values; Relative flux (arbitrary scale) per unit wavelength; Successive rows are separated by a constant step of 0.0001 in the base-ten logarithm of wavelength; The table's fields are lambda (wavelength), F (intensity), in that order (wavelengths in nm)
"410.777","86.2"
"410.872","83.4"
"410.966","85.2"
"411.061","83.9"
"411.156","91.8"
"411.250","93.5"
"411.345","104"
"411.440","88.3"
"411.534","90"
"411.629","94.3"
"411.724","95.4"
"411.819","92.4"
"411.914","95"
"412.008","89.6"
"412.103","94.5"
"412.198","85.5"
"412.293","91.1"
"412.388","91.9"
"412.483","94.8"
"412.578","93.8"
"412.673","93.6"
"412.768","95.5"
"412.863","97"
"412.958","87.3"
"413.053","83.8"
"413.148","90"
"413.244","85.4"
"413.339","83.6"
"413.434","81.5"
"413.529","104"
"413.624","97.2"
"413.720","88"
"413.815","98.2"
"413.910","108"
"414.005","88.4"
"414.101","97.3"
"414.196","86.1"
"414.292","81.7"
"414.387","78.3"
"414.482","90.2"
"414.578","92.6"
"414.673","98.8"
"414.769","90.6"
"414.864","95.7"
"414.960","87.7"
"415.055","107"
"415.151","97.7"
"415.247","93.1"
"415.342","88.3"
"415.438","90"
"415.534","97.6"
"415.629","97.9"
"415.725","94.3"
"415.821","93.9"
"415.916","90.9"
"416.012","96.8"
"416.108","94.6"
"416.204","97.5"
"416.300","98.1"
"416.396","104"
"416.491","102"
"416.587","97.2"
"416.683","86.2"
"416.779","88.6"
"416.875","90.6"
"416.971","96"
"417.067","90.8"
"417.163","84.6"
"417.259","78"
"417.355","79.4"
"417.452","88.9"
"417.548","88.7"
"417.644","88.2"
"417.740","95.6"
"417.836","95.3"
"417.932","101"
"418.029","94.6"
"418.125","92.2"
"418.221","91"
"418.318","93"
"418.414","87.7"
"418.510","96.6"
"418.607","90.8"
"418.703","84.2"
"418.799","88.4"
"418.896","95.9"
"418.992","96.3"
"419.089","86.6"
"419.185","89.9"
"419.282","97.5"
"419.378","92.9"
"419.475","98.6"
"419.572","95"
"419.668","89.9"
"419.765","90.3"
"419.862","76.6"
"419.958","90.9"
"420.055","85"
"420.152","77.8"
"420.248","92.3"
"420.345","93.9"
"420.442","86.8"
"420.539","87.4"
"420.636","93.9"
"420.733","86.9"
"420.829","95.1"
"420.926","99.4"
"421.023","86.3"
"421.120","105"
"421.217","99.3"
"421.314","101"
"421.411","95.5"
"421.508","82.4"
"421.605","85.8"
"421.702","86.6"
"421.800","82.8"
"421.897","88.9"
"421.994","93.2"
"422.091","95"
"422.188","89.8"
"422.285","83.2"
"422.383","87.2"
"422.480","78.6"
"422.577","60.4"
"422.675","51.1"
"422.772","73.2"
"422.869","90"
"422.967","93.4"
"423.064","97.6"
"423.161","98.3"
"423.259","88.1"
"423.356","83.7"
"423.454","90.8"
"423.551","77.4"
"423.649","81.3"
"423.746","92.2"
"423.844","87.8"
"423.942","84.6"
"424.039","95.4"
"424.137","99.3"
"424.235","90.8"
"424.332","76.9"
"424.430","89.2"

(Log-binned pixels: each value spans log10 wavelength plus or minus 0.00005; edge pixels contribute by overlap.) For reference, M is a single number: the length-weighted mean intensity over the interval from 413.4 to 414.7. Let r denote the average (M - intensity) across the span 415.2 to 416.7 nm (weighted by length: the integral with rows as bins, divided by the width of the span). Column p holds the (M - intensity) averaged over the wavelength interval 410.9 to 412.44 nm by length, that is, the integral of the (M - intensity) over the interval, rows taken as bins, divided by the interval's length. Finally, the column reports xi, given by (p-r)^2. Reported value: 14.3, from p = 0.6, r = -3.1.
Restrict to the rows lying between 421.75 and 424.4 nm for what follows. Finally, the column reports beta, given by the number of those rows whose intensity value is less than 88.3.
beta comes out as 14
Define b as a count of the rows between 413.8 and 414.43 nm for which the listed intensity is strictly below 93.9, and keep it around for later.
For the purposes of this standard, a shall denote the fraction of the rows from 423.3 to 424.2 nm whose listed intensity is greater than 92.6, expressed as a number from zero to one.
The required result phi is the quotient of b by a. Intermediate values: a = 0.2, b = 4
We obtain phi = 18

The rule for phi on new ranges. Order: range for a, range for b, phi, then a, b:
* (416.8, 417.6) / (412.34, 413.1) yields 40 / 0.1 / 5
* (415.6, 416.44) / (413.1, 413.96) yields 6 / 0.9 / 5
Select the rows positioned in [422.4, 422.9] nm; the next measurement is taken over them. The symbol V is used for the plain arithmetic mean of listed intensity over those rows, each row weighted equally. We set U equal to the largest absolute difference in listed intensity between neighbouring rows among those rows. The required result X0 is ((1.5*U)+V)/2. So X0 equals 51.9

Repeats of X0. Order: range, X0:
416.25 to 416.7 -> 57.0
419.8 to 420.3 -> 53.1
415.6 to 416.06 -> 51.8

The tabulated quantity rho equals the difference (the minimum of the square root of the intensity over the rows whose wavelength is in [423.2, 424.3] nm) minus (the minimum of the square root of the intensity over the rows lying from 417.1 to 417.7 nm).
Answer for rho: 0.0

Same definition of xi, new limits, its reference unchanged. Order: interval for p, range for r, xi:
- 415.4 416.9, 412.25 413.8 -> 14.5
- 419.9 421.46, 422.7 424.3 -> 15.0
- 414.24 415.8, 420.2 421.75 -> 0.1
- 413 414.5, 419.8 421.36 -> 1.0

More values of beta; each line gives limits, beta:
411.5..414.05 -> 7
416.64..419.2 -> 8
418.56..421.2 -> 9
